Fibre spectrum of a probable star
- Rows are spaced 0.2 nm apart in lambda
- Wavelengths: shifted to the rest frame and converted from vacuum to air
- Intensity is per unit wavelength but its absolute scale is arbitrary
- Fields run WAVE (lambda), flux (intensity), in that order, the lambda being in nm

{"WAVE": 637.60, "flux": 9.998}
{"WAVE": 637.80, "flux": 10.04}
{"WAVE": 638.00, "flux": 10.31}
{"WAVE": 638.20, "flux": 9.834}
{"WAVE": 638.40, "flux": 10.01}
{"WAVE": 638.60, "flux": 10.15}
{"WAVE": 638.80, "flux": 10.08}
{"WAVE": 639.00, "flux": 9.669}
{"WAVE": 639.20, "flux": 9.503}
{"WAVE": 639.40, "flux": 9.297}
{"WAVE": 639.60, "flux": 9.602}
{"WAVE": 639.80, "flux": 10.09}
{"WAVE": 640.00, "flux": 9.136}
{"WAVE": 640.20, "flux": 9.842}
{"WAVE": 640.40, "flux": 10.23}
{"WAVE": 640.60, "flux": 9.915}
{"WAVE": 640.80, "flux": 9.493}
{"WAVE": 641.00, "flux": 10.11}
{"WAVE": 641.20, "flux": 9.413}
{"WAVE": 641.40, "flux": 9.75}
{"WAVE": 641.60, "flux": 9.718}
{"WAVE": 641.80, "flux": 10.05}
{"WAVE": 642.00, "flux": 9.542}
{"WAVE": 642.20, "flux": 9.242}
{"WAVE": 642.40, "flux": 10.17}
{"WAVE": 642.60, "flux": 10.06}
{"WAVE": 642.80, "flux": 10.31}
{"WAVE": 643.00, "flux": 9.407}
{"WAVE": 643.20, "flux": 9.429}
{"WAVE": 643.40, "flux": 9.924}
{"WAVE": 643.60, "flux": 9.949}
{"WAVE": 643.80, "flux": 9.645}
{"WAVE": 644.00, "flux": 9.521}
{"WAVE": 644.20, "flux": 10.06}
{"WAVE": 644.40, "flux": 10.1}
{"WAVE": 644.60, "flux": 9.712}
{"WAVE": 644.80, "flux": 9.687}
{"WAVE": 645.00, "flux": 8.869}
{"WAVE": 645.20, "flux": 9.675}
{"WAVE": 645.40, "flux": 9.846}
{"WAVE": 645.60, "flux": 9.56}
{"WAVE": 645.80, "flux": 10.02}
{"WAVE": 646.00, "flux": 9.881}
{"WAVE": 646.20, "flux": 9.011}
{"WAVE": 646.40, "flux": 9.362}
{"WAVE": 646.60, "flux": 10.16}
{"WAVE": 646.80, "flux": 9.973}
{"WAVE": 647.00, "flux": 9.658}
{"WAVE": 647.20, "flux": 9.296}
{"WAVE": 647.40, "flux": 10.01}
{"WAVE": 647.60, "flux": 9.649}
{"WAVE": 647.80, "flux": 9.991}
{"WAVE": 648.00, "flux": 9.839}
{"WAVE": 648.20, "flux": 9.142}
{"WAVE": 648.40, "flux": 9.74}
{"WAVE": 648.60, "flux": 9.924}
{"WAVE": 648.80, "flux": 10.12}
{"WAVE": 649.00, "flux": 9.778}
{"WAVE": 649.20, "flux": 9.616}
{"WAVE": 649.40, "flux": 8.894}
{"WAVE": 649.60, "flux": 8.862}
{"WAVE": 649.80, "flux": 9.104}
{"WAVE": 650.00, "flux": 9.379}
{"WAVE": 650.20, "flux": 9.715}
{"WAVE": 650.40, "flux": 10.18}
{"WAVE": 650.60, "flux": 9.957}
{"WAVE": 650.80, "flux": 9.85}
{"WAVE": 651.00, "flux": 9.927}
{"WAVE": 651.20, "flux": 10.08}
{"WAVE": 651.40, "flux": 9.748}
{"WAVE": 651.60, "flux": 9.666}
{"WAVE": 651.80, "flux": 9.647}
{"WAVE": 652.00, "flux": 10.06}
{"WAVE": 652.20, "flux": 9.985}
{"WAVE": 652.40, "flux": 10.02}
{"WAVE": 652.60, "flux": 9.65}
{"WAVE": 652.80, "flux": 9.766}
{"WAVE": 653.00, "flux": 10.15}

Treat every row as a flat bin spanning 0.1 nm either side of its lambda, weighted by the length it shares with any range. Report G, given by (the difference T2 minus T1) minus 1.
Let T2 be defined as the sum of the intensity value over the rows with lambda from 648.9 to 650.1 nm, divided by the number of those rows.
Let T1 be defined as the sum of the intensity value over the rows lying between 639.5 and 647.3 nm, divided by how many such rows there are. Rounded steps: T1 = 9.73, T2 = 9.3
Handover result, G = -1.46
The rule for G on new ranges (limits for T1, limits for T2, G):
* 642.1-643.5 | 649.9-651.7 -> -0.96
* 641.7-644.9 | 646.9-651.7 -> -1.13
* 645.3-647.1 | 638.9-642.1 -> -1.01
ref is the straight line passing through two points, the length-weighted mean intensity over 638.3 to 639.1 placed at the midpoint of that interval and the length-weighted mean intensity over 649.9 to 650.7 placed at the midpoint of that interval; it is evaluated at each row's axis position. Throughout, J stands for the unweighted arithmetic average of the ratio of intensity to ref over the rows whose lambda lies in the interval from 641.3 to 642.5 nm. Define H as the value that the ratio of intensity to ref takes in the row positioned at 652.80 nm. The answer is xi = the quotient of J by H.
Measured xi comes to 0.98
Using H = 1.00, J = 0.98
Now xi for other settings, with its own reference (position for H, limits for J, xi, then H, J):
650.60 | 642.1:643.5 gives 0.97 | 1.02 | 0.99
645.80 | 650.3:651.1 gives 1.00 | 1.01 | 1.02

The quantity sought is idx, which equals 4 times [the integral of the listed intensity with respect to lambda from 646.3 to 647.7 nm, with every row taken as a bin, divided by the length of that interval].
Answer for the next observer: 38.9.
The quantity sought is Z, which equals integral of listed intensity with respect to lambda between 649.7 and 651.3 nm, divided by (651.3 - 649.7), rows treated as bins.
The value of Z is 9.77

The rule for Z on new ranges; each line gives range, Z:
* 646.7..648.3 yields 9.69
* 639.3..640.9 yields 9.70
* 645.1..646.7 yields 9.69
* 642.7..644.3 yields 9.78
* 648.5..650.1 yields 9.46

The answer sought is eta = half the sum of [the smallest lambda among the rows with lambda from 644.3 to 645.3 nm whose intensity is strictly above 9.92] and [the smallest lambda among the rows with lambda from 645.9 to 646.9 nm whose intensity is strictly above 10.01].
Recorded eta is 645.50 nm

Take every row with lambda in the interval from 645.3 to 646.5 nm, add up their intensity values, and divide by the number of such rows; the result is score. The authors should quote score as 9.61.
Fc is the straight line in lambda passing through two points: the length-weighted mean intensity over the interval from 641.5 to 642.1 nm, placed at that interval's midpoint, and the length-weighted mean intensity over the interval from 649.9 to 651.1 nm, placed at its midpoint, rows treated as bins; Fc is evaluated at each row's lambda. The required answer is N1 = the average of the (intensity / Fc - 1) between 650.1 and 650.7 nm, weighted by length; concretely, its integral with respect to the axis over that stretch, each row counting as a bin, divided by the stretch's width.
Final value 0.012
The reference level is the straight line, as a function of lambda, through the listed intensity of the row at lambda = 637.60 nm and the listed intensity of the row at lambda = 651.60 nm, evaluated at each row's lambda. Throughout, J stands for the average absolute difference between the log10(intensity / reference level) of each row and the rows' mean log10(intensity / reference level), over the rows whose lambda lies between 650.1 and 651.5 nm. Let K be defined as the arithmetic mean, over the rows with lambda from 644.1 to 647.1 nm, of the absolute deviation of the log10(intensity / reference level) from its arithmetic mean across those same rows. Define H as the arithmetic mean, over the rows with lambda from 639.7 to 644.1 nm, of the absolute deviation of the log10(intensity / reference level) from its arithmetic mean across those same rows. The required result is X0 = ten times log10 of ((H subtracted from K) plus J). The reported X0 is -22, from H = 0.0126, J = 0.0057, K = 0.0126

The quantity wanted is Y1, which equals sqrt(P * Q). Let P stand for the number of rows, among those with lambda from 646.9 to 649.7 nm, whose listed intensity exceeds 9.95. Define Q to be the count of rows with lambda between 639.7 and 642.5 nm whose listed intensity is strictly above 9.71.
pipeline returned 5.2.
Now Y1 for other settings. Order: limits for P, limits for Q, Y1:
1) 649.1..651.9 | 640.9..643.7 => 5.2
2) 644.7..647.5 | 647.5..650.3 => 5.3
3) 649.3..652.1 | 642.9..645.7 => 4.9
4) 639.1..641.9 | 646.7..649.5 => 5.7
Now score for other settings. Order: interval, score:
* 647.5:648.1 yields 9.83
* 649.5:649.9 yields 8.98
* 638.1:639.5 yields 9.79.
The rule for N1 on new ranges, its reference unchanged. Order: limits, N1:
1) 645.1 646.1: 0.000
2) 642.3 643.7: 0.012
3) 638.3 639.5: 0.004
